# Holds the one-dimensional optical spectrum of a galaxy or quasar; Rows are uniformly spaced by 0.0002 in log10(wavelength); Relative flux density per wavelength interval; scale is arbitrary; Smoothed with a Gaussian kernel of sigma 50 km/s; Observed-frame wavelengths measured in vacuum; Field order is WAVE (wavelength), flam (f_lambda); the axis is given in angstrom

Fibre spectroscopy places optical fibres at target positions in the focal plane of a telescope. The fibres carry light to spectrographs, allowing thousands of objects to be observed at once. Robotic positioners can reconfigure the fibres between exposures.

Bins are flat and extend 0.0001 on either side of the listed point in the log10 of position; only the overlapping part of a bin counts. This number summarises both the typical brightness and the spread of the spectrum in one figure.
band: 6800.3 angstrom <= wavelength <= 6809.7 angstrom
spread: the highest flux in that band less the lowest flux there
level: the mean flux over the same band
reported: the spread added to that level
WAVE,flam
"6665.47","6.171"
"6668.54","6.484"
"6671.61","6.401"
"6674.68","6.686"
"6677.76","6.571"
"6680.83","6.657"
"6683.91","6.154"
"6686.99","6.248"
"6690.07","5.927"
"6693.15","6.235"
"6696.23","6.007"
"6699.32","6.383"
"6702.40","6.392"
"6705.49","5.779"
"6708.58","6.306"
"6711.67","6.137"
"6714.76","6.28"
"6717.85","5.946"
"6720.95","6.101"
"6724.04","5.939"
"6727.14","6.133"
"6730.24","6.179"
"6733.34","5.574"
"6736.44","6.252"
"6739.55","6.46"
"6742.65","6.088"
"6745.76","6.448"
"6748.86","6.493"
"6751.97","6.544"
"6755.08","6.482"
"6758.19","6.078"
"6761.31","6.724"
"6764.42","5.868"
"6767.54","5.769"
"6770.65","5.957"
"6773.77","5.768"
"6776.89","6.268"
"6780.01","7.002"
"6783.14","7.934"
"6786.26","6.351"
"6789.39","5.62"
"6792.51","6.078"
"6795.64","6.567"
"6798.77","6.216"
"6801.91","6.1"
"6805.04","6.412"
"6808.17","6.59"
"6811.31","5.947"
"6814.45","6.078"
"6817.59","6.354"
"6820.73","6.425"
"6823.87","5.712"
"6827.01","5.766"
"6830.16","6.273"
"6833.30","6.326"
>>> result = 6.9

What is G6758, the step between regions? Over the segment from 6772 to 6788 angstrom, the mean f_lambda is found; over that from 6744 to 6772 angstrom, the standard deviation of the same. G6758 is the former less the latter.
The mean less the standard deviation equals 6.3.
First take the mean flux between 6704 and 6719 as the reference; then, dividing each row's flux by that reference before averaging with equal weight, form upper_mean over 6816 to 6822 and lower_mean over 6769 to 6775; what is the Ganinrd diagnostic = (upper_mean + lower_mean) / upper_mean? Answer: 1.92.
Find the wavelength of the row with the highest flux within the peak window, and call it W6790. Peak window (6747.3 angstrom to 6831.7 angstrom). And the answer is 6783.14 angstrom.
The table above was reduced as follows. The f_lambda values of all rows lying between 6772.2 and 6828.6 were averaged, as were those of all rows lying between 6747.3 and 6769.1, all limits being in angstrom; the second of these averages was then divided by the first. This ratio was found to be 1.00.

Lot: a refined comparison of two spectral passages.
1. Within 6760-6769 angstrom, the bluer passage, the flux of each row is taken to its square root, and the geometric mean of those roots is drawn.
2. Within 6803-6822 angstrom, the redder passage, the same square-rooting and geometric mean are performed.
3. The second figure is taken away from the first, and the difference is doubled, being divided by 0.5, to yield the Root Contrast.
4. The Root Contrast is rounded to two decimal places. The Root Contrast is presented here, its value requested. -0.08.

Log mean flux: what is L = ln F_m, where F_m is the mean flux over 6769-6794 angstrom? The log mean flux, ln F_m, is 1.852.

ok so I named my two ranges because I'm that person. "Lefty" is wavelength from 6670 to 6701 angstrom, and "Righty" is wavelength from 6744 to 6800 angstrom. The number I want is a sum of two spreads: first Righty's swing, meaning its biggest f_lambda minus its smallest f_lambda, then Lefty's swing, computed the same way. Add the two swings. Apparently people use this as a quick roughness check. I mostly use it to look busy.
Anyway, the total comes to 3.1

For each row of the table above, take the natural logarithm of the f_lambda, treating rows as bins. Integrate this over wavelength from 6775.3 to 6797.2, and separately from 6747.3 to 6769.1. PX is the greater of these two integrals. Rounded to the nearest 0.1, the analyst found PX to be 41.0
